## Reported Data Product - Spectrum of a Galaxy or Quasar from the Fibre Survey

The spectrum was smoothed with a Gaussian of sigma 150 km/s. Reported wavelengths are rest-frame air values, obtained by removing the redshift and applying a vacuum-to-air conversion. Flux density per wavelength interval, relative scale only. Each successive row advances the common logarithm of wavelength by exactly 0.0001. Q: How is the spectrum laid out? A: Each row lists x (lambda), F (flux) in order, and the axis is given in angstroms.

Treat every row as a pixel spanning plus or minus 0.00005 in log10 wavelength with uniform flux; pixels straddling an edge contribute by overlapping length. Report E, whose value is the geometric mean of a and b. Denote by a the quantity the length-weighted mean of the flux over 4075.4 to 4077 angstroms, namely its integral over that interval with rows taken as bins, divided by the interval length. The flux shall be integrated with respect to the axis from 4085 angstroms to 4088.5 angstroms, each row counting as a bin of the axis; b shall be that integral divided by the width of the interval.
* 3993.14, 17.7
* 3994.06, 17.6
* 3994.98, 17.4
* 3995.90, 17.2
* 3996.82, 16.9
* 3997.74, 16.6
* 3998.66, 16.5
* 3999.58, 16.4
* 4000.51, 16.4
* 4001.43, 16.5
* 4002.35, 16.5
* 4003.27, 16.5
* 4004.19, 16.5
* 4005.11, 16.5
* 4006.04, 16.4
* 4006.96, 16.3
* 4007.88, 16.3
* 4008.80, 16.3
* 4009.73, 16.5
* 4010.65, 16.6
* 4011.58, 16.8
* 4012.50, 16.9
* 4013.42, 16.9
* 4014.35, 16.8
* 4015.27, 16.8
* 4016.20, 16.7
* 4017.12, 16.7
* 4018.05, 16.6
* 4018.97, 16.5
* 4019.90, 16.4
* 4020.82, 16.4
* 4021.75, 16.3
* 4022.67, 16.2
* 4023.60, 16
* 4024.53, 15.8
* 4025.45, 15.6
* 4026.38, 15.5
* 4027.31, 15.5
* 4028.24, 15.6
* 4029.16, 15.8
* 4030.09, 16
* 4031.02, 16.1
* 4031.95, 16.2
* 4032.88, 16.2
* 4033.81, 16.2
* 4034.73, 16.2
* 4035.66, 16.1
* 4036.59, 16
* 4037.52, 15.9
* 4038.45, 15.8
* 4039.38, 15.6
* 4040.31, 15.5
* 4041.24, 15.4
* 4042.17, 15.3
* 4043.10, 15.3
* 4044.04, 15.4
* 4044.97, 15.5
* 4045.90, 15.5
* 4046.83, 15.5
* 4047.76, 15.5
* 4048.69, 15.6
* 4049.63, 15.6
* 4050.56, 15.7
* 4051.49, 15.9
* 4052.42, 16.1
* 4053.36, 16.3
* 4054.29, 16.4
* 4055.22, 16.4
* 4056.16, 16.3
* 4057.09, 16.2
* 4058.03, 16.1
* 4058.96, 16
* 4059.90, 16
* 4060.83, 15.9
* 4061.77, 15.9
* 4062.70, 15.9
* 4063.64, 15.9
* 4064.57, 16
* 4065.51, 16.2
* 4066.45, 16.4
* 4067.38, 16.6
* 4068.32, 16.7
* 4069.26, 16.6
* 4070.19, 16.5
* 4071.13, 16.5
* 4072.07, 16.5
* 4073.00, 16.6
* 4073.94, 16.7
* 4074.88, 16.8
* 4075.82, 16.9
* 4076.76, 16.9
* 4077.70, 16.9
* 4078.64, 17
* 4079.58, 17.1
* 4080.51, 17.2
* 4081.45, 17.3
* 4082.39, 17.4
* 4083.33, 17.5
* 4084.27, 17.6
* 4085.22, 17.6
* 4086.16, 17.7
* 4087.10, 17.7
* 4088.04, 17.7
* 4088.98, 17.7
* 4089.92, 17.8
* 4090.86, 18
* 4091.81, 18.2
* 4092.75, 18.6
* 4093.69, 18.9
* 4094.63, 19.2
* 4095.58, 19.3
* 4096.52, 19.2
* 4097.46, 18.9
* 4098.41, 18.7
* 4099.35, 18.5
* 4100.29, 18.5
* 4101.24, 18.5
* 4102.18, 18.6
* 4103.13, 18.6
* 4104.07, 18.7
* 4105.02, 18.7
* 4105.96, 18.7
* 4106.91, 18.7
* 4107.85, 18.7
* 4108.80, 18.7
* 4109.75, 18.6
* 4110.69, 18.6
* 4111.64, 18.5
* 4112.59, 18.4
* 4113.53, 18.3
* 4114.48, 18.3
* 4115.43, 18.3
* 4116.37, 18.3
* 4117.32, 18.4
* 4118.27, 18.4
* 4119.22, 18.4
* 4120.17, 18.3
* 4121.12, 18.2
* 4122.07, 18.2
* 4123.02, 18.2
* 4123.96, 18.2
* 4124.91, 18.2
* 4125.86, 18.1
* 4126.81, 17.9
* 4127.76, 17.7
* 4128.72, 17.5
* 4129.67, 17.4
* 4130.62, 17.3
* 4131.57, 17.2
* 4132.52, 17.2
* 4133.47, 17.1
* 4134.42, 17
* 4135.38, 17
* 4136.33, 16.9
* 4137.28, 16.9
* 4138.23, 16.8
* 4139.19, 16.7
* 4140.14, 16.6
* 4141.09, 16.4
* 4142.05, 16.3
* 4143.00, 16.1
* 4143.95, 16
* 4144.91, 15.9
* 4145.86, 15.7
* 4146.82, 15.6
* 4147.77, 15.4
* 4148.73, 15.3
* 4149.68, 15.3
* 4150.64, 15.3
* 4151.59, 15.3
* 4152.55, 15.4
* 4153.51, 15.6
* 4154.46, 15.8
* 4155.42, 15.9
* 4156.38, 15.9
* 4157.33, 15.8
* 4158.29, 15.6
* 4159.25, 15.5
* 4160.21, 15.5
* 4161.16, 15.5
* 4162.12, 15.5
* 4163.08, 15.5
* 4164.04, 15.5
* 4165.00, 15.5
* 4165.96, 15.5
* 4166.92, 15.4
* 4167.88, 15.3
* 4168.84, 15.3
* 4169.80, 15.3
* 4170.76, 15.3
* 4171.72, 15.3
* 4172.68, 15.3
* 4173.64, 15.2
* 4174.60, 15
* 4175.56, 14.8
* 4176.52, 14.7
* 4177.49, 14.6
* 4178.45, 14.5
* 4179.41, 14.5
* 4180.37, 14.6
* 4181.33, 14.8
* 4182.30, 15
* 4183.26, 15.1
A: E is 17.29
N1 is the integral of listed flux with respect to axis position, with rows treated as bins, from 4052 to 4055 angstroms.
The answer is 48.8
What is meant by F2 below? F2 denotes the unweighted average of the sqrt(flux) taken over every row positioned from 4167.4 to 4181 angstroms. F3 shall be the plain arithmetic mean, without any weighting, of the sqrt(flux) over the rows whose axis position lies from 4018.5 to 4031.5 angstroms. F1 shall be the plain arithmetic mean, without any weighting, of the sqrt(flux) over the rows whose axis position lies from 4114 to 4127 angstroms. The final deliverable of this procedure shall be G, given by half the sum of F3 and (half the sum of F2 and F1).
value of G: 4.03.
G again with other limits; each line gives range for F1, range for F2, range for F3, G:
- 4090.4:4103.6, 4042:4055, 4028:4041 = 4.07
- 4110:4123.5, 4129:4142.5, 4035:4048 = 4.07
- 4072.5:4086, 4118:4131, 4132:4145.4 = 4.13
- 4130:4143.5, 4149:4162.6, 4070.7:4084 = 4.07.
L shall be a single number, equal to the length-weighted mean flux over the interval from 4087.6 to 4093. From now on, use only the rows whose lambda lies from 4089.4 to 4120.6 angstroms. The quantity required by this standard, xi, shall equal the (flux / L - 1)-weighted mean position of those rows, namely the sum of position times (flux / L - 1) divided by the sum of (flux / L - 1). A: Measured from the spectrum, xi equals 4103.9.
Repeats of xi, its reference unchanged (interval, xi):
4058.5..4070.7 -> 4064.1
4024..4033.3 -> 4028.4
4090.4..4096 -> 4094.3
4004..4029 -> 4017.4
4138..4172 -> 4156.3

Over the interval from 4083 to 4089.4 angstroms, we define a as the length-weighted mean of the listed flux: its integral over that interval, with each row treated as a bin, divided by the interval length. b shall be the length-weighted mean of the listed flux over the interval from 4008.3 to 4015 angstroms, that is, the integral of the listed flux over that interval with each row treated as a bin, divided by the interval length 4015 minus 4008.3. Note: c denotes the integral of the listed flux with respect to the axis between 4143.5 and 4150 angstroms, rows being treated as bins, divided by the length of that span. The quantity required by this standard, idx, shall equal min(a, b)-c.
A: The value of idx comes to 1.1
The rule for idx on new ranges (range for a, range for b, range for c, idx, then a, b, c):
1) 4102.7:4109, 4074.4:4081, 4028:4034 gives 1.0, 18.7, 17.0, 16.0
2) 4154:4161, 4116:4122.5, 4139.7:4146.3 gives -0.4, 15.7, 18.3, 16.2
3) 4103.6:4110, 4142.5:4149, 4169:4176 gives 0.5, 18.7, 15.7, 15.2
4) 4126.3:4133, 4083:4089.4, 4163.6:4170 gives 2.1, 17.5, 17.6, 15.4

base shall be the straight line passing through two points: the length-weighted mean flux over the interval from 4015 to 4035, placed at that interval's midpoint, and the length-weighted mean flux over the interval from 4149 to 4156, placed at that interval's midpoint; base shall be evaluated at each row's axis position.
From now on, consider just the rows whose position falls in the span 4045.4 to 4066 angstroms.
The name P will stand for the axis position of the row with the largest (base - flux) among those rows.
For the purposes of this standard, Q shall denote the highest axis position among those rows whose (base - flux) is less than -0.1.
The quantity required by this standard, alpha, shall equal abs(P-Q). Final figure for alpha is 19.6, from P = 4045.90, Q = 4065.51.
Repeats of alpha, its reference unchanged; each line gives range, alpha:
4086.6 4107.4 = 19.8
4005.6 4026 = 3.7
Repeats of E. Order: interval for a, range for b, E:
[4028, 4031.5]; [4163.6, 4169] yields 15.66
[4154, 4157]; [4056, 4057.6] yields 16.04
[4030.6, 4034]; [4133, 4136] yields 16.57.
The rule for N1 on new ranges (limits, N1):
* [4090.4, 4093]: 47.3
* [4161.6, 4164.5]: 44.9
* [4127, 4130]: 52.6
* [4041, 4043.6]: 39.7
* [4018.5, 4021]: 41.2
